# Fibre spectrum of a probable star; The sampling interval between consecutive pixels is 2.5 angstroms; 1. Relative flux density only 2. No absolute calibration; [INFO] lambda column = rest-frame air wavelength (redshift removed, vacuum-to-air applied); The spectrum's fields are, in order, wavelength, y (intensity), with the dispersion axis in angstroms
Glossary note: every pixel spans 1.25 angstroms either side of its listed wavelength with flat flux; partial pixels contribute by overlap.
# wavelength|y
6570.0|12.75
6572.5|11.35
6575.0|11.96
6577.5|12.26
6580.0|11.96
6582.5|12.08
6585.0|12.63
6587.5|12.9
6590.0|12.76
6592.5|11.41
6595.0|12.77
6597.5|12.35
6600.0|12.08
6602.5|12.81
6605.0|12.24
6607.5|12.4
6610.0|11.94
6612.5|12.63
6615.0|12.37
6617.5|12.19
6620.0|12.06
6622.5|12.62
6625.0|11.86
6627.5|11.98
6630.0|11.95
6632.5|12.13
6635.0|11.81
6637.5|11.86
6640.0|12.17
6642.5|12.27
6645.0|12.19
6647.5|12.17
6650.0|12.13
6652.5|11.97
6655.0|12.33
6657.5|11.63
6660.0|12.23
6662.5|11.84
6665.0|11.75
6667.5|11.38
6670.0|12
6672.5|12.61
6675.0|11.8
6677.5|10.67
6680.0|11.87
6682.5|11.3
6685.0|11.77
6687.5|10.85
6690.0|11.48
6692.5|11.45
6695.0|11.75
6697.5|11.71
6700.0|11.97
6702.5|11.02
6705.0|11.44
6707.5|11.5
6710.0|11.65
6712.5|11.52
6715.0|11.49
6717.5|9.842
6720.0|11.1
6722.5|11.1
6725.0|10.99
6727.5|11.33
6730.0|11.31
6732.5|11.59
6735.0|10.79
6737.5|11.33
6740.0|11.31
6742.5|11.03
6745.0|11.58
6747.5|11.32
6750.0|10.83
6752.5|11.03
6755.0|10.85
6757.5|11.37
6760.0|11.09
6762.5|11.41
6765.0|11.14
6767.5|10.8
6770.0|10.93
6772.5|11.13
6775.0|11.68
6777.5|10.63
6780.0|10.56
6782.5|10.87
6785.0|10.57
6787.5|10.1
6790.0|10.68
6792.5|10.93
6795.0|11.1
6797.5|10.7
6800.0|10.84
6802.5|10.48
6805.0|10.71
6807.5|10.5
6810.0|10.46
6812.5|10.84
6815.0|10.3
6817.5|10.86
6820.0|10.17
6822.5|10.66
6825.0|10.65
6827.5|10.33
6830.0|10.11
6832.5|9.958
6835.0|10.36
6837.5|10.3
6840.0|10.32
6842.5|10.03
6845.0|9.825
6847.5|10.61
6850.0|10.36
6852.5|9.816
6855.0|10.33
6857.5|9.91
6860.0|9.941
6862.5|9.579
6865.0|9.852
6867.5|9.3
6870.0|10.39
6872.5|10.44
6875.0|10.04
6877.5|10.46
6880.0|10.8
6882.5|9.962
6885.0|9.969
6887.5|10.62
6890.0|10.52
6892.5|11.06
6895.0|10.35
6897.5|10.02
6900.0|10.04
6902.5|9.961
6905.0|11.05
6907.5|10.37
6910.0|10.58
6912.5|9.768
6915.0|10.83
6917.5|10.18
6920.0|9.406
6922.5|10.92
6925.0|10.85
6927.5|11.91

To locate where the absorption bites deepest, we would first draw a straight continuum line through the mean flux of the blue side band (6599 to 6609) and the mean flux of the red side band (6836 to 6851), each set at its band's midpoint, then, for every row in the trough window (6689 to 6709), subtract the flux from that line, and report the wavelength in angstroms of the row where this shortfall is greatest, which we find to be 6702.5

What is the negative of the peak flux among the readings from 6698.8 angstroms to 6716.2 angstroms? -12.0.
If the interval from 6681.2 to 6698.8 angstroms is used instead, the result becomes -11.8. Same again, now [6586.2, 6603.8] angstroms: -12.9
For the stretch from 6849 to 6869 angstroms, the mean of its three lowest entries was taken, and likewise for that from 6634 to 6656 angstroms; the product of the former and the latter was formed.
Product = 114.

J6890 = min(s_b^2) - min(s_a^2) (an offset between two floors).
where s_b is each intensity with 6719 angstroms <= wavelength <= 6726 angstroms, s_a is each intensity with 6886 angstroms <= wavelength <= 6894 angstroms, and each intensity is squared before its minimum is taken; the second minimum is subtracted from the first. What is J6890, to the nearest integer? 10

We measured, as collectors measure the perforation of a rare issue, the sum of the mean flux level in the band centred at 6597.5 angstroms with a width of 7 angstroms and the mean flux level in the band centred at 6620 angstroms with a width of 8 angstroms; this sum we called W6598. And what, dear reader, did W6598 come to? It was 24.7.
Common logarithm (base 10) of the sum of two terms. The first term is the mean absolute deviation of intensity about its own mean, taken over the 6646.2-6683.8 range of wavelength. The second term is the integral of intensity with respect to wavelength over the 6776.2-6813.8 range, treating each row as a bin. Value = 2.60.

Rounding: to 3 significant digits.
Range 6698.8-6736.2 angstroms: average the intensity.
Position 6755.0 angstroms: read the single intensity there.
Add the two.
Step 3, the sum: 22.1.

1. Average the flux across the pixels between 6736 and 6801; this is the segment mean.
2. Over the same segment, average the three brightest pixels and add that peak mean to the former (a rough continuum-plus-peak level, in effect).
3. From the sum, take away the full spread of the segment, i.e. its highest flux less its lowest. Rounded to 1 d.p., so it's 21.0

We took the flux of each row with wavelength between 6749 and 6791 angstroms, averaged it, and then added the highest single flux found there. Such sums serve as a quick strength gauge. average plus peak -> 23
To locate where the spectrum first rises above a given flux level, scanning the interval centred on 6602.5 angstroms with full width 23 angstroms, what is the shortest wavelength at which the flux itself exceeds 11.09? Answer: 6592.5 angstroms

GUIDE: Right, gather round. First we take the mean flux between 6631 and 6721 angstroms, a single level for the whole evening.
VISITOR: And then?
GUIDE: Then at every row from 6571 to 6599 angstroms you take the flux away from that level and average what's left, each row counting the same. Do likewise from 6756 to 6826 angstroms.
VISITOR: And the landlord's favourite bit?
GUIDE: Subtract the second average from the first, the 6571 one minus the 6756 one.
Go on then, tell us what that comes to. -1.43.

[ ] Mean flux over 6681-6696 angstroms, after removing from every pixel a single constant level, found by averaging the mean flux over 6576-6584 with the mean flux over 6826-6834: 0.3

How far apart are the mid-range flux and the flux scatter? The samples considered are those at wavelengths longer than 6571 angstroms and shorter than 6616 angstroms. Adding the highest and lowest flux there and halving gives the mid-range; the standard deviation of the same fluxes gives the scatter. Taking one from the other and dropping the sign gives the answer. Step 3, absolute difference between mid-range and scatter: 11.7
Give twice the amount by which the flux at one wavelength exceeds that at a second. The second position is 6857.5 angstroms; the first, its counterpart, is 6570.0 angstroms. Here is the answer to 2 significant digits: 5.7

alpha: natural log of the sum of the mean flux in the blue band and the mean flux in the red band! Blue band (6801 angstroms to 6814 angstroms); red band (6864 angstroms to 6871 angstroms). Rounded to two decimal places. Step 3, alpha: 3.02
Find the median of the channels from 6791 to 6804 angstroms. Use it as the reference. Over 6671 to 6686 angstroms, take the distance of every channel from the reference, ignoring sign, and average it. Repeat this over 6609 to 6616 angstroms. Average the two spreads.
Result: 1.2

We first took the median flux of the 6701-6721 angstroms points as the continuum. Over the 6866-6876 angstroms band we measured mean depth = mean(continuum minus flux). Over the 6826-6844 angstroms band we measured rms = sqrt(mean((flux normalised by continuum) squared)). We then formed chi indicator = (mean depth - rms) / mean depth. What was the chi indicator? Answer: 0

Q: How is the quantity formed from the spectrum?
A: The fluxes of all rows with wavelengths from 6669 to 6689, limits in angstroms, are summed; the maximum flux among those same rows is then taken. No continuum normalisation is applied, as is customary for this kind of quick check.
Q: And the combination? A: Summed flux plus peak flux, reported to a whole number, 105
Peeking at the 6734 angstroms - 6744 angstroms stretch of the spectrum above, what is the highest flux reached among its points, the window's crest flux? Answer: 11.33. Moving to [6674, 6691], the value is 11.87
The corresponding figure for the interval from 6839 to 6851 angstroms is 10.61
